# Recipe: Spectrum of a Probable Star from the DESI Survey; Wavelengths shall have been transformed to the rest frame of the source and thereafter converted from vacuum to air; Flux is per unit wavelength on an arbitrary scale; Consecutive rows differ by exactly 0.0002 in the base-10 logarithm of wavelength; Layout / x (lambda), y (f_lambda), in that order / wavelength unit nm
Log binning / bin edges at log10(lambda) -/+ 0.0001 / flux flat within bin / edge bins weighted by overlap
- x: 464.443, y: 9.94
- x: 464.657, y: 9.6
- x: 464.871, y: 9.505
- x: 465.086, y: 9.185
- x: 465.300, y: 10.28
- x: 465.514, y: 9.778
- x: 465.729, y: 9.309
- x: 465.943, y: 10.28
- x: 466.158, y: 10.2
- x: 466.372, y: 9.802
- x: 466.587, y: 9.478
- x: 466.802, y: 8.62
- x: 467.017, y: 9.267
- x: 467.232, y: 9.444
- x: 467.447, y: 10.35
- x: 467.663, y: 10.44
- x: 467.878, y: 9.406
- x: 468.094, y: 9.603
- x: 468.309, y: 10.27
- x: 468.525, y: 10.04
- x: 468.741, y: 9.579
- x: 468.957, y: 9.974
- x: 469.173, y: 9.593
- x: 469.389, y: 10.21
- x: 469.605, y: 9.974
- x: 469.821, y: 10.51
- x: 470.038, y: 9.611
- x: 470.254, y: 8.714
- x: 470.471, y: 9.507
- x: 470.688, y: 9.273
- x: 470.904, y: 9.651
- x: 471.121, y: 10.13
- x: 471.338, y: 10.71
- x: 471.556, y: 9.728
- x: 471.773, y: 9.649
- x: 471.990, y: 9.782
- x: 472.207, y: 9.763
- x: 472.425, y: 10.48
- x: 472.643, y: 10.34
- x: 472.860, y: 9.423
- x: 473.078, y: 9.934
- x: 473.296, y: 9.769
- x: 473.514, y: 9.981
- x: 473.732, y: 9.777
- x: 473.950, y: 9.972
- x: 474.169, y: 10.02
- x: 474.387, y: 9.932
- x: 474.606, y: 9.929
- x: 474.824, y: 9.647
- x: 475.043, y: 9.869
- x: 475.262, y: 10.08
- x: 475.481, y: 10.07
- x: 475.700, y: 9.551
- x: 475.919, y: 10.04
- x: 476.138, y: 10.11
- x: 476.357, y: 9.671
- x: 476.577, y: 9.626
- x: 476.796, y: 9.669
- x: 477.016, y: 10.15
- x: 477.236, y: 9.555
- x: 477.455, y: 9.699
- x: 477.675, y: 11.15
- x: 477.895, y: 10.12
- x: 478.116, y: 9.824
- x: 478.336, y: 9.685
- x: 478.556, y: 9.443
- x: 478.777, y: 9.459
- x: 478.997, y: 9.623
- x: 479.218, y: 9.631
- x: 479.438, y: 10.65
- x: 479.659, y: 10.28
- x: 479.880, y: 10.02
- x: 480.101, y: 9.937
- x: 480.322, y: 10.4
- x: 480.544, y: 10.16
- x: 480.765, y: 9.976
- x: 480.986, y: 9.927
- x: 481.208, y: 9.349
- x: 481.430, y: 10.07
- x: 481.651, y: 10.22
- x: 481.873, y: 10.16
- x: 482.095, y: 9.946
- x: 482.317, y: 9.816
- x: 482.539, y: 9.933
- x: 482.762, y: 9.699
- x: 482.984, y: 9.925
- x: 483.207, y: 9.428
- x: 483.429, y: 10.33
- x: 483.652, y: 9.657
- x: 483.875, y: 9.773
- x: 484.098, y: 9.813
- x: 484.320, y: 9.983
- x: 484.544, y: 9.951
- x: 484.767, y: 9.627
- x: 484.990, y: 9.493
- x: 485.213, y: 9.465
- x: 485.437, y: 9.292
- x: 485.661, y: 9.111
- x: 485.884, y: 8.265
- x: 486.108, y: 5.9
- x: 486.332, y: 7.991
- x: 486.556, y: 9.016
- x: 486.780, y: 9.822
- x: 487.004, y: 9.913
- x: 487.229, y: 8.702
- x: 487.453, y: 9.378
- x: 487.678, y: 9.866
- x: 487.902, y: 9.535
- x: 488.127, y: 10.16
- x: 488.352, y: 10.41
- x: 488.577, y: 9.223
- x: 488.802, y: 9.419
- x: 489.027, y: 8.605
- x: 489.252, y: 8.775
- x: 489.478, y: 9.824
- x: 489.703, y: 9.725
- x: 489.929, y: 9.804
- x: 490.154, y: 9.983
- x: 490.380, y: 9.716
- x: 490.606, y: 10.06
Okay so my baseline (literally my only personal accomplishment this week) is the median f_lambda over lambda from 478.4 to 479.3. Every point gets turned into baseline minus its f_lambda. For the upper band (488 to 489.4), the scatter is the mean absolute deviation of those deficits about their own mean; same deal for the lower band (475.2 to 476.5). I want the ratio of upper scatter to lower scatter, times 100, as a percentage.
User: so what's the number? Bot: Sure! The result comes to 276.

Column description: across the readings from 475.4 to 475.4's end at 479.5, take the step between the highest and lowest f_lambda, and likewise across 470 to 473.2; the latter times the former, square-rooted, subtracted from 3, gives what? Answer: 1.2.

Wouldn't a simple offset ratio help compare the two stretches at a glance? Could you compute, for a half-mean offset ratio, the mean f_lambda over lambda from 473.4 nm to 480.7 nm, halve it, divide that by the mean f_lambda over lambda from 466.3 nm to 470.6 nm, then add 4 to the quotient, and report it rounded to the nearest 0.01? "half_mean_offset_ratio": 4.51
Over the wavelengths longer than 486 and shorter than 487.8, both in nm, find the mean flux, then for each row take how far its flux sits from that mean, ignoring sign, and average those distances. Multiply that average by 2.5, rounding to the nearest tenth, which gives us 2.4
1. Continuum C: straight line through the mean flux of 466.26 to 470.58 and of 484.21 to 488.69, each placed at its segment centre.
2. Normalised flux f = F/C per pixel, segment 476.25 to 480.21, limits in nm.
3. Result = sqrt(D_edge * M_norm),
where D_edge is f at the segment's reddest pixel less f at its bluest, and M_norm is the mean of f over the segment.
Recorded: 0.201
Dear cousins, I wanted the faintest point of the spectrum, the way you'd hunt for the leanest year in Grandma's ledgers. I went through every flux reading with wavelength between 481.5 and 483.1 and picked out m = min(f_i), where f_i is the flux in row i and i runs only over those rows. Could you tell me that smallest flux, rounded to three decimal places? 9.699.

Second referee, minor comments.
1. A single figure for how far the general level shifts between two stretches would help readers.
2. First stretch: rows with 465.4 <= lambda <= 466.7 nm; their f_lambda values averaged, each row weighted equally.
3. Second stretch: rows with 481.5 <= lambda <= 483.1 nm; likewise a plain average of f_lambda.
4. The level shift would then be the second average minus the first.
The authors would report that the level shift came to 0.15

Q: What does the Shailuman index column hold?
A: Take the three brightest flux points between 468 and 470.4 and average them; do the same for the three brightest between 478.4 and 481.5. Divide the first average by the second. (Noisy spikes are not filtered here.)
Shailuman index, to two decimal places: 0.99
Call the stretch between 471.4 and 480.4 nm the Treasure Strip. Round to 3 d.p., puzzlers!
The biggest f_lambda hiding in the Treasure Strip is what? 11.150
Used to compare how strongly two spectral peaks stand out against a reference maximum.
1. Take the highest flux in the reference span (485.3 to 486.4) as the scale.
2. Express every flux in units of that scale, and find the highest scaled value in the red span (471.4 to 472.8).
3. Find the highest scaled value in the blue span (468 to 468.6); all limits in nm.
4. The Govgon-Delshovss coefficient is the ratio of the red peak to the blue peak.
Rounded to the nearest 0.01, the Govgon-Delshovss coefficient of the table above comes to 1.02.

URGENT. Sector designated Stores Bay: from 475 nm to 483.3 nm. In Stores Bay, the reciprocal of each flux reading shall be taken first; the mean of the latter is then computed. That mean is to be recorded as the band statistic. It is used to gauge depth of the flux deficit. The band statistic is 0.101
